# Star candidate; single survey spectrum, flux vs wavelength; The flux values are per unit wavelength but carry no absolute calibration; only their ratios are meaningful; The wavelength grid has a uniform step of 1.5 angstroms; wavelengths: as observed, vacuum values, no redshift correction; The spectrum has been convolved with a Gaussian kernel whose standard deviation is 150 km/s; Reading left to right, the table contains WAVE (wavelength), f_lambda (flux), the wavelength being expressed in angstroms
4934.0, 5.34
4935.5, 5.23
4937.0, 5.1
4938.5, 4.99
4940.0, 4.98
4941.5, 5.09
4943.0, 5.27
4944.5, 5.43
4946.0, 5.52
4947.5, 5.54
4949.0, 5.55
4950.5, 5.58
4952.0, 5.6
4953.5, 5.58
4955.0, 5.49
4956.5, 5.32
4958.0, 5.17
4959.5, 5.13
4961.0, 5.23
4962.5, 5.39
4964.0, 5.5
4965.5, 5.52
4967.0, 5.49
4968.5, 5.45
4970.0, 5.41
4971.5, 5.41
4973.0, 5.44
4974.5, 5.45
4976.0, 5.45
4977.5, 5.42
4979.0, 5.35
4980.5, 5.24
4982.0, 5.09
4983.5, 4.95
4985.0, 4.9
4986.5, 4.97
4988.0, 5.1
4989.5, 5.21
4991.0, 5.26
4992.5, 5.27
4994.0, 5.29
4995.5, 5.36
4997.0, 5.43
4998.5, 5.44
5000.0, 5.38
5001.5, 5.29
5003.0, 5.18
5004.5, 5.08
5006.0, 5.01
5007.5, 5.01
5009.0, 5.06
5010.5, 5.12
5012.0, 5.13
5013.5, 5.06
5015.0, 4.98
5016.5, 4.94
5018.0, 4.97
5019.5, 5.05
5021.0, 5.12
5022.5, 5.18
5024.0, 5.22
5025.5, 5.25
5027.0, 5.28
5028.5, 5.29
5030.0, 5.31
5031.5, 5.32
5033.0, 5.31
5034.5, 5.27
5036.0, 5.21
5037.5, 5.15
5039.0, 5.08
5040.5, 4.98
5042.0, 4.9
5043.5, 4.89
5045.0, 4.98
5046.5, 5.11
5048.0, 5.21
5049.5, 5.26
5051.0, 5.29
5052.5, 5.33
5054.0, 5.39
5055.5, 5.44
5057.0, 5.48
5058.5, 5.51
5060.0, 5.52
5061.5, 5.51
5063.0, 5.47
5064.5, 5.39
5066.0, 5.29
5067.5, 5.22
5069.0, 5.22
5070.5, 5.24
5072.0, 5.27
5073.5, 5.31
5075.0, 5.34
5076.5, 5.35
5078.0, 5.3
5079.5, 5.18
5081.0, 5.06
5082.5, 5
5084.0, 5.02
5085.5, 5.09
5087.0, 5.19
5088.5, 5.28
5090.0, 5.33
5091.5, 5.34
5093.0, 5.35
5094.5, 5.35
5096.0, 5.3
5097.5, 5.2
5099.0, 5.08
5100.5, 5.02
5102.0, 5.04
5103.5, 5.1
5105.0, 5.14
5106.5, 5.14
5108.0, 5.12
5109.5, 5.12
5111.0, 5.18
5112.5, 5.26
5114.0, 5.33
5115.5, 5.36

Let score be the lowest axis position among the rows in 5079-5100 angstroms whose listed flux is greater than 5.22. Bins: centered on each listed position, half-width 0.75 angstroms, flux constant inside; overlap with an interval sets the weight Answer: 5088.5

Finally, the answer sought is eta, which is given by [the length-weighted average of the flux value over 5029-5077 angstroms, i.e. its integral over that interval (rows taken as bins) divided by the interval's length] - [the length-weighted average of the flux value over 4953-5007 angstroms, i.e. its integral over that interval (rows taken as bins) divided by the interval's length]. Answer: -0.03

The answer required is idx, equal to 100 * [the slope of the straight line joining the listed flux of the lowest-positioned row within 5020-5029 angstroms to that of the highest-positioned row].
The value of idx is 2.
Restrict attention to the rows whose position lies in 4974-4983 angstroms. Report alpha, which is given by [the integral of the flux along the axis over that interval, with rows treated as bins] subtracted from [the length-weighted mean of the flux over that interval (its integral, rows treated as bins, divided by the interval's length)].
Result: -42.6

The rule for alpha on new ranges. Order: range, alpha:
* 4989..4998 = -42.5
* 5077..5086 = -40.9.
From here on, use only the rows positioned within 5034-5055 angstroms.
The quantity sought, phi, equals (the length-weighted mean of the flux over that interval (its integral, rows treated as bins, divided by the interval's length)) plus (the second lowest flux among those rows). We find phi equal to 10.0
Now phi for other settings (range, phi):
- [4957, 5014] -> 10.2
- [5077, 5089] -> 10.2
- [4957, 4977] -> 10.6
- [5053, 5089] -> 10.3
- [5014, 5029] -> 10.1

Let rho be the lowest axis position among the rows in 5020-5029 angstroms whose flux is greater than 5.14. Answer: 5022.5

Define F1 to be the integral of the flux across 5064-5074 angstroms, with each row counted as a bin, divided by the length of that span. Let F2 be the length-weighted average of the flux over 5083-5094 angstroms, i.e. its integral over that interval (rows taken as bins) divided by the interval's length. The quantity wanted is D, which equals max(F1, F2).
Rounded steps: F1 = 5.27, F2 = 5.23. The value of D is 5.27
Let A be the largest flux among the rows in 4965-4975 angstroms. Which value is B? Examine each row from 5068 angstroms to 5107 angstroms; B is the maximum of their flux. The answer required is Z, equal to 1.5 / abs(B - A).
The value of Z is 9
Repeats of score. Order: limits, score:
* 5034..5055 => 5034.5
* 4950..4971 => 4950.5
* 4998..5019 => 4998.5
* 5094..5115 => 5094.5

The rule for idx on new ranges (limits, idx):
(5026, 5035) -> 0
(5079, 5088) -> 0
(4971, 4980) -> -1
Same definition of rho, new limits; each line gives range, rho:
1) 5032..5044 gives 5033.0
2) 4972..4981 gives 4973.0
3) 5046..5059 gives 5048.0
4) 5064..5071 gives 5064.5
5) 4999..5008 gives 5000.0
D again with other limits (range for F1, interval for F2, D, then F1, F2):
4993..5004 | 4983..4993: 5.33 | 5.33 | 5.09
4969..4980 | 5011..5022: 5.42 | 5.42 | 5.04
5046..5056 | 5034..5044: 5.29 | 5.29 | 5.07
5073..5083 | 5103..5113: 5.22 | 5.22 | 5.15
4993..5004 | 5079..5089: 5.33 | 5.33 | 5.11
